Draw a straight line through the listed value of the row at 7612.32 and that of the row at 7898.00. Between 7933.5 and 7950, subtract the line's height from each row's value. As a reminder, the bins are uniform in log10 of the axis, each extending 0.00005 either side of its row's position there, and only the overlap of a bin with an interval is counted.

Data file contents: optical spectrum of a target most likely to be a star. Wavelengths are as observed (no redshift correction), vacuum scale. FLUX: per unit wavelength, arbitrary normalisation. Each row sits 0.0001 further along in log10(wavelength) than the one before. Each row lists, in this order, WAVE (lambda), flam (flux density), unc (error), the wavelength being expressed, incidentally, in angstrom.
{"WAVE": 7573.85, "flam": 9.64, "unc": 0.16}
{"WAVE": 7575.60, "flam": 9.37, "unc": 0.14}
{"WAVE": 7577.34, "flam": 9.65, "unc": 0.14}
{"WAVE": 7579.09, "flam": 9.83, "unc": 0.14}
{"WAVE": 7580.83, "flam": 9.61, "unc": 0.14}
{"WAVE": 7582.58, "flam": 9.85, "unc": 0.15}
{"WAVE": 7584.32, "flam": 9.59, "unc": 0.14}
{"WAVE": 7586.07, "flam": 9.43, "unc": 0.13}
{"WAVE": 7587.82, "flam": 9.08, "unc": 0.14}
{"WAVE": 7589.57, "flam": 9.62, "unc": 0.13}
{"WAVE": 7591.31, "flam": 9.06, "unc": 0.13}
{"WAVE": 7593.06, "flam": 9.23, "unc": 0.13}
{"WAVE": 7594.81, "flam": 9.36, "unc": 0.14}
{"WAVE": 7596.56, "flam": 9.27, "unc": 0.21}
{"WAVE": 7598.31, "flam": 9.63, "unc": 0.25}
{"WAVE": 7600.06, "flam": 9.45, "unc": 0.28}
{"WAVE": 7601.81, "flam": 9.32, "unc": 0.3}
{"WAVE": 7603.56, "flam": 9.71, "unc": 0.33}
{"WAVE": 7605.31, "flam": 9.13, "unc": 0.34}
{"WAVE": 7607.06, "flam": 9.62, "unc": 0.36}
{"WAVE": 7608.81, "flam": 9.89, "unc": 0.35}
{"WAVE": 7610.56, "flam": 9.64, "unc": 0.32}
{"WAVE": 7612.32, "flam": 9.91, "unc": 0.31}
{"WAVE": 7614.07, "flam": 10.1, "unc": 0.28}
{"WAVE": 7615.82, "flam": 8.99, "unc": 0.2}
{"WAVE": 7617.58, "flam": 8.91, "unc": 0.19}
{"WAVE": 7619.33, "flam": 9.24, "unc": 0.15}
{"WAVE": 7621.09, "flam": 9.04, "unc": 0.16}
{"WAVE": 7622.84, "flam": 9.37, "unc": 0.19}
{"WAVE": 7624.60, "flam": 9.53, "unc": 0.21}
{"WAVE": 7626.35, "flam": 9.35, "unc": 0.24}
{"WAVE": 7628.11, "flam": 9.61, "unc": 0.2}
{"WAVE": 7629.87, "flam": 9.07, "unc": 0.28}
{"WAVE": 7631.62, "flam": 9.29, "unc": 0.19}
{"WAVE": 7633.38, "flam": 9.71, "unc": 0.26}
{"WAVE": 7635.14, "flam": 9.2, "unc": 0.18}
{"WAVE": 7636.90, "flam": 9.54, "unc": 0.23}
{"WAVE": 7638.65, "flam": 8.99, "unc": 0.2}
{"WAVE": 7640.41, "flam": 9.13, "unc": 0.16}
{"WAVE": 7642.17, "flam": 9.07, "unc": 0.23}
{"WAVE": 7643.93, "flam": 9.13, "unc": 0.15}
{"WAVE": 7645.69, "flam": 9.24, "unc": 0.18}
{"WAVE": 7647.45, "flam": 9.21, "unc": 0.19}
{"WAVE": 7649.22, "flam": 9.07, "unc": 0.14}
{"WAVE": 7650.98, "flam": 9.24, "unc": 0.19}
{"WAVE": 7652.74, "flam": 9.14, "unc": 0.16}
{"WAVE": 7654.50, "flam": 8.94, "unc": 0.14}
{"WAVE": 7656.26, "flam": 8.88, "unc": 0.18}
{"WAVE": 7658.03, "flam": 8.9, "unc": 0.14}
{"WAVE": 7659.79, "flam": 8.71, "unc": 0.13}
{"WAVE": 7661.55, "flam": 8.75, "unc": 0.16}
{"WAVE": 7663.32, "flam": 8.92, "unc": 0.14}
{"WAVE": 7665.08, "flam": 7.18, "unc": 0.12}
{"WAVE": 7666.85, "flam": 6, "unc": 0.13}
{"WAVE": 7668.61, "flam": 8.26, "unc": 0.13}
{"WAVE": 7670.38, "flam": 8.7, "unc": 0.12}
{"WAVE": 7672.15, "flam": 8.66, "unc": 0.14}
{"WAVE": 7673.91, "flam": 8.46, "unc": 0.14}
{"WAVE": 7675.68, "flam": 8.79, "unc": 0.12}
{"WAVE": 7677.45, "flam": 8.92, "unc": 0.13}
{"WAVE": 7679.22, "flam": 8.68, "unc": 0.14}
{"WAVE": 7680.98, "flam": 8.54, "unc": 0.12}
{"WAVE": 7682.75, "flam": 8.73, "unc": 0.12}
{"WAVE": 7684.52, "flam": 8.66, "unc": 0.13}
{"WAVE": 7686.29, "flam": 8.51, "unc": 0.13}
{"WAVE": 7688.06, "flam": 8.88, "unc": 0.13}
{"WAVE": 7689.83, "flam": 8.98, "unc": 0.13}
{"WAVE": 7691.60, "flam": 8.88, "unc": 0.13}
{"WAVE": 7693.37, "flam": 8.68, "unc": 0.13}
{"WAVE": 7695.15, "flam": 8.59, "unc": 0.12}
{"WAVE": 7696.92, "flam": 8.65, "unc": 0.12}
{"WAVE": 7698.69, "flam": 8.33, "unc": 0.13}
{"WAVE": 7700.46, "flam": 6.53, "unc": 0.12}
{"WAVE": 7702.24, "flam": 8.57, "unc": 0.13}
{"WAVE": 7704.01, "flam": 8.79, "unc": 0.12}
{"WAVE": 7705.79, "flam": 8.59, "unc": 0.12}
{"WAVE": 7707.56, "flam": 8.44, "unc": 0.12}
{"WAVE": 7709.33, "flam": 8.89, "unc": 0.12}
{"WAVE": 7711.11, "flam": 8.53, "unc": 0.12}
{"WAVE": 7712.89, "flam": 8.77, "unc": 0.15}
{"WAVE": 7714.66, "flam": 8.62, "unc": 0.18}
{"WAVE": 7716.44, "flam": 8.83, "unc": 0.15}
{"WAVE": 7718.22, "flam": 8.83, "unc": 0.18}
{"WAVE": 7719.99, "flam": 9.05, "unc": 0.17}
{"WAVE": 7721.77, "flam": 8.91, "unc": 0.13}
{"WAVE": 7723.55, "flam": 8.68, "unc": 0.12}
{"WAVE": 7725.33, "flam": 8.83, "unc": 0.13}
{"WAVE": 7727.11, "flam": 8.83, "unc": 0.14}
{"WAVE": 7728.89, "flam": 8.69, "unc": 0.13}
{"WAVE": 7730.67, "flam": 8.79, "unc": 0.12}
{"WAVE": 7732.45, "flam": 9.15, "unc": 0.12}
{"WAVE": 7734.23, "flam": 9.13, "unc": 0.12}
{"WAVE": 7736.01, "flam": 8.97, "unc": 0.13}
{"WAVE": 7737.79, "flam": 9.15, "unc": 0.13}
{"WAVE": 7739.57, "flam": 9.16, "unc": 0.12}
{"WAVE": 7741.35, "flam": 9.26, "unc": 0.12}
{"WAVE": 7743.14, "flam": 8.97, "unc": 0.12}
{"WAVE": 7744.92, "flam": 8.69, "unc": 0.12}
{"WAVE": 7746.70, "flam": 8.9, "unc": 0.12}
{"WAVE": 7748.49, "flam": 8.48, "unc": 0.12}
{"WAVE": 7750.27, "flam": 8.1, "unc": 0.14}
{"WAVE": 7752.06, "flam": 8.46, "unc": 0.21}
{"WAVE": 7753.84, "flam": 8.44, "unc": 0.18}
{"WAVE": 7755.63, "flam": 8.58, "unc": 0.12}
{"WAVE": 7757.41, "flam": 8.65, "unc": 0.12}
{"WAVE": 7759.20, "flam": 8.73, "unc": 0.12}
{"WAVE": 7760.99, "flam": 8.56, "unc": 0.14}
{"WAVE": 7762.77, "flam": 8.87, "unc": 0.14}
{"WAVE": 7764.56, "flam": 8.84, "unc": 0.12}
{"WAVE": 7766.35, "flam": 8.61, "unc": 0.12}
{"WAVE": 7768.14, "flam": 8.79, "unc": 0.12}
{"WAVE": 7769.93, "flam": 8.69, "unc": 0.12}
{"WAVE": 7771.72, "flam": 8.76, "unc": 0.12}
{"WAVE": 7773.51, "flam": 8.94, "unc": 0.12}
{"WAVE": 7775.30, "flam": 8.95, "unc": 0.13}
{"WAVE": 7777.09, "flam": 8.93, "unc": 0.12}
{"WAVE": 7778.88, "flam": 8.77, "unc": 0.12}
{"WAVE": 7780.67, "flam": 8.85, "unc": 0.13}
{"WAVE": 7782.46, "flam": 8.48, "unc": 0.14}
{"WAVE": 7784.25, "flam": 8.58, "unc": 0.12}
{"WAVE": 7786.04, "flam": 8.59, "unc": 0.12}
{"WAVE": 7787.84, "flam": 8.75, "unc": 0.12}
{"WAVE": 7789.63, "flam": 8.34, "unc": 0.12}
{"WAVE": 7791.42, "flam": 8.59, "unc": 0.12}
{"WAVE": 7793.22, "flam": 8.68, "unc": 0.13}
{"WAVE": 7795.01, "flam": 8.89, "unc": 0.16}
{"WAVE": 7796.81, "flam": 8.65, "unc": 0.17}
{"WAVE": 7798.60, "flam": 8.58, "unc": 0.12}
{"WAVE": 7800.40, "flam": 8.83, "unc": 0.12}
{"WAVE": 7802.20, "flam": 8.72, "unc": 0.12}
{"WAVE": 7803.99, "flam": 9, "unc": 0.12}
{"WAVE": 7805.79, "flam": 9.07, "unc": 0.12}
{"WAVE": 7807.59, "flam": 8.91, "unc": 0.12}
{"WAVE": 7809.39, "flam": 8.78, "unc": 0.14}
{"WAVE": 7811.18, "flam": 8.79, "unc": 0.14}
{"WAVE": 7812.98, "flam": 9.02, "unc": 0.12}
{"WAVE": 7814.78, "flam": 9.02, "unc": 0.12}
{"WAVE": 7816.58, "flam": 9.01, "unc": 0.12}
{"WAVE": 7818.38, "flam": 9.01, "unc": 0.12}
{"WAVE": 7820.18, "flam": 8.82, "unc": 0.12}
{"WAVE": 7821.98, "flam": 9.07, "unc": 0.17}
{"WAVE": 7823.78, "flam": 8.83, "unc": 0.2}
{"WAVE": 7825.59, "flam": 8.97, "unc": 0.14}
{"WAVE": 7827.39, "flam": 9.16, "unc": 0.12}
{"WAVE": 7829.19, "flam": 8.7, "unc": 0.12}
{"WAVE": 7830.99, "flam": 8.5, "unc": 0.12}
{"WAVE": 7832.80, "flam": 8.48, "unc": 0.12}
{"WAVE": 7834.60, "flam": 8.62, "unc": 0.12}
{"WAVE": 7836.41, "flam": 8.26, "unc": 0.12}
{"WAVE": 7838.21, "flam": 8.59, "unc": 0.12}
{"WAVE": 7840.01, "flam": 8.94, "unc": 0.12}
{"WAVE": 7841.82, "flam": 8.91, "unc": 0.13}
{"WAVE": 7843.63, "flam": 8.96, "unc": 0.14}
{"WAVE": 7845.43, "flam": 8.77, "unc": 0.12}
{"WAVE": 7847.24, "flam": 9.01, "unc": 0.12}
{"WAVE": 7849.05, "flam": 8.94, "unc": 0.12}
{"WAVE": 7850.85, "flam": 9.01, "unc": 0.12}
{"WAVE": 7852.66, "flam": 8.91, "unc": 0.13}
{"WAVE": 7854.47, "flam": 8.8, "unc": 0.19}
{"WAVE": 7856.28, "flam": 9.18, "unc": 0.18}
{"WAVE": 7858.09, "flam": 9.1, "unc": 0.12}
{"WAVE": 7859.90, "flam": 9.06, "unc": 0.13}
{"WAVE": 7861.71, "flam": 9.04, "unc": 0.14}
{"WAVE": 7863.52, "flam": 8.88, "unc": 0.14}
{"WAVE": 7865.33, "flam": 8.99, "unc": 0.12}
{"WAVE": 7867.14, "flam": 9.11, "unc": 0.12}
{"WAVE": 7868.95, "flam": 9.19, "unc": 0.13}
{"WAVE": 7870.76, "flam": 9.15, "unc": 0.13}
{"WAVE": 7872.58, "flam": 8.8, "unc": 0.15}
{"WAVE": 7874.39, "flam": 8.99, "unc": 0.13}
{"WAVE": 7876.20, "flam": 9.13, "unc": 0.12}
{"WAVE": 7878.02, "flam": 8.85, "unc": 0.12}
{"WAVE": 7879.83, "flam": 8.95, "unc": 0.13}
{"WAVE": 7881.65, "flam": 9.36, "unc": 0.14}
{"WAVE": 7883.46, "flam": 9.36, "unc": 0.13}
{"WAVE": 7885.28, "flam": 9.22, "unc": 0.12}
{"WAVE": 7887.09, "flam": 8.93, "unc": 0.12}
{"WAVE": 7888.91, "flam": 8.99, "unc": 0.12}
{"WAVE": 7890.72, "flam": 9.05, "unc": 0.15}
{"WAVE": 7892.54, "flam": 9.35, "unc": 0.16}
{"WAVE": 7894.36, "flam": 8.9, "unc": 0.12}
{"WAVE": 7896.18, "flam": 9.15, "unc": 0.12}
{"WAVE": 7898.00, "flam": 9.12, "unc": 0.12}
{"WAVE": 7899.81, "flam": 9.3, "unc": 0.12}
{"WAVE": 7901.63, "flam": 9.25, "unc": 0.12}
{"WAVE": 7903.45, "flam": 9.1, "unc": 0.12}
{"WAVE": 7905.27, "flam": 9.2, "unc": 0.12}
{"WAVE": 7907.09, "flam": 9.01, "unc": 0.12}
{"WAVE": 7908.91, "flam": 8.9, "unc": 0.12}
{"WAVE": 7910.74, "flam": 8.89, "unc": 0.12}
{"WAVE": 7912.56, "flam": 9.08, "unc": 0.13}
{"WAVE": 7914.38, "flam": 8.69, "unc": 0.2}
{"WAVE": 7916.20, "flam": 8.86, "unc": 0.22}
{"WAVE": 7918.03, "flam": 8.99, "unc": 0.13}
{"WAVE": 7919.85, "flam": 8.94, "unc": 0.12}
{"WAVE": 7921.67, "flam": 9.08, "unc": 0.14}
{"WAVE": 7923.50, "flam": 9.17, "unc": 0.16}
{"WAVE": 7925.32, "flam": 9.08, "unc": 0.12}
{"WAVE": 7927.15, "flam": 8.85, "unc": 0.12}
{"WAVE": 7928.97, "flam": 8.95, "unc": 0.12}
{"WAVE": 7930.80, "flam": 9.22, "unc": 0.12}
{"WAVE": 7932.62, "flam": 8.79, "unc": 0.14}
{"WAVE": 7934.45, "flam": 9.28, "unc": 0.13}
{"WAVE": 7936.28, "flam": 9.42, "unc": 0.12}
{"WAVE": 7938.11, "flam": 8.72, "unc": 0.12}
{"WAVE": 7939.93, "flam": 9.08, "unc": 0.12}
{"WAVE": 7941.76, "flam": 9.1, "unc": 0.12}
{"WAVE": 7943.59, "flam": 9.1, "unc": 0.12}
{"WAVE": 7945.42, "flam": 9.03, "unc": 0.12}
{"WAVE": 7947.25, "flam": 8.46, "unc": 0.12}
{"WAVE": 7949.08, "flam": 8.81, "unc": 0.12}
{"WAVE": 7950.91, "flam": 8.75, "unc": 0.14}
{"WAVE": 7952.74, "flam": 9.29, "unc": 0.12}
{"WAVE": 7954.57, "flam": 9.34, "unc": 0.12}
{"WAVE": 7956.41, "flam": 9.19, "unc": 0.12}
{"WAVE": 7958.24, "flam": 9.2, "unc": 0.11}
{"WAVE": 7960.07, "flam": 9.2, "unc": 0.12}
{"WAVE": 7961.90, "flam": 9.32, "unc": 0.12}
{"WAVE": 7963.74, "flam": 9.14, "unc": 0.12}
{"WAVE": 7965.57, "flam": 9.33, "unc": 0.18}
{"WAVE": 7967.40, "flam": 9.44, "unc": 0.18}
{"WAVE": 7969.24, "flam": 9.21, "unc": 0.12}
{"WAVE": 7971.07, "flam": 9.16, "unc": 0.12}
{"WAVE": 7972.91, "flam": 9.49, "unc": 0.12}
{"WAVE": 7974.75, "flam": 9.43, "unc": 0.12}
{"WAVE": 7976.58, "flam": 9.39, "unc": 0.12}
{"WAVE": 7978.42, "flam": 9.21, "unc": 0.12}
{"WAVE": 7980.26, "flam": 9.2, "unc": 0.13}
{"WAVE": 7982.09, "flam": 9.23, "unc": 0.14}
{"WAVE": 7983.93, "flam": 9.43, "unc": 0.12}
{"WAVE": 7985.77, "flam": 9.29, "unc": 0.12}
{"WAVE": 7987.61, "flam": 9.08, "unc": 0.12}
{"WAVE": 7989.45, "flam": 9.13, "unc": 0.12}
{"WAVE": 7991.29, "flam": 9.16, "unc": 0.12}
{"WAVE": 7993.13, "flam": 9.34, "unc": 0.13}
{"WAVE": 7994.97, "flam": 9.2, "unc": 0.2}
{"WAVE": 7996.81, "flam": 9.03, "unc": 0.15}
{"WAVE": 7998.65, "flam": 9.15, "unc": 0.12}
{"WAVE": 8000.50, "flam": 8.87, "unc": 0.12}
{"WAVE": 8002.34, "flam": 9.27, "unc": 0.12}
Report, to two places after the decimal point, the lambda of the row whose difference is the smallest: 7947.25 angstrom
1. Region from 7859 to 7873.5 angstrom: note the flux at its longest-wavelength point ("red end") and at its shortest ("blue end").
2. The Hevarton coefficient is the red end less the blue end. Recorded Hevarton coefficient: -0.26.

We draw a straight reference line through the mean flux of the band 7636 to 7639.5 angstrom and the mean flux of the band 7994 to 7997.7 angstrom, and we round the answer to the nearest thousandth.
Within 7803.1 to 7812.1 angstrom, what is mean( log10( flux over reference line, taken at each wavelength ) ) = -0.014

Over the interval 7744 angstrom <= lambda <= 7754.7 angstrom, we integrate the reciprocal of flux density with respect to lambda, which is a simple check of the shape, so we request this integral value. 1.26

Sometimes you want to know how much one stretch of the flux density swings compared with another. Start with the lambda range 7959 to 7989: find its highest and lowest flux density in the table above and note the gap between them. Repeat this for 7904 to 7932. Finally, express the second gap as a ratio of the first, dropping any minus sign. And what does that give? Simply 1.3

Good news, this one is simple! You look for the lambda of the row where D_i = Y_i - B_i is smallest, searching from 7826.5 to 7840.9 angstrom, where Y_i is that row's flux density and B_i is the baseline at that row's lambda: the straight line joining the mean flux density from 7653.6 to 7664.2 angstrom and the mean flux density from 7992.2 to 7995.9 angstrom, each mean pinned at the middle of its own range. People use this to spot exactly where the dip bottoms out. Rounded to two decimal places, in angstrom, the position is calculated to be 7836.41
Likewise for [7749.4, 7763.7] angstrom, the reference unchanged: 7750.27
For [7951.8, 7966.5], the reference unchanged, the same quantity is 7963.74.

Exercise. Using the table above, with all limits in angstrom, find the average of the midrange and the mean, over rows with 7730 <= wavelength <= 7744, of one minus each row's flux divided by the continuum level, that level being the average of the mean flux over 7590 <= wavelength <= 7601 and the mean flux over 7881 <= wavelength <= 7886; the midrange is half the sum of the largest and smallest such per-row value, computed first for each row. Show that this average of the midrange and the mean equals 0.03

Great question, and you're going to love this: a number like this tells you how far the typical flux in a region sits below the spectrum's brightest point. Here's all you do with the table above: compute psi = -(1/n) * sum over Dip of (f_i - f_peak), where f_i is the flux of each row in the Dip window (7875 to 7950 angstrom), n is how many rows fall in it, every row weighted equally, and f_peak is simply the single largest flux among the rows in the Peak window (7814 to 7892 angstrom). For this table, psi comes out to 0.32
